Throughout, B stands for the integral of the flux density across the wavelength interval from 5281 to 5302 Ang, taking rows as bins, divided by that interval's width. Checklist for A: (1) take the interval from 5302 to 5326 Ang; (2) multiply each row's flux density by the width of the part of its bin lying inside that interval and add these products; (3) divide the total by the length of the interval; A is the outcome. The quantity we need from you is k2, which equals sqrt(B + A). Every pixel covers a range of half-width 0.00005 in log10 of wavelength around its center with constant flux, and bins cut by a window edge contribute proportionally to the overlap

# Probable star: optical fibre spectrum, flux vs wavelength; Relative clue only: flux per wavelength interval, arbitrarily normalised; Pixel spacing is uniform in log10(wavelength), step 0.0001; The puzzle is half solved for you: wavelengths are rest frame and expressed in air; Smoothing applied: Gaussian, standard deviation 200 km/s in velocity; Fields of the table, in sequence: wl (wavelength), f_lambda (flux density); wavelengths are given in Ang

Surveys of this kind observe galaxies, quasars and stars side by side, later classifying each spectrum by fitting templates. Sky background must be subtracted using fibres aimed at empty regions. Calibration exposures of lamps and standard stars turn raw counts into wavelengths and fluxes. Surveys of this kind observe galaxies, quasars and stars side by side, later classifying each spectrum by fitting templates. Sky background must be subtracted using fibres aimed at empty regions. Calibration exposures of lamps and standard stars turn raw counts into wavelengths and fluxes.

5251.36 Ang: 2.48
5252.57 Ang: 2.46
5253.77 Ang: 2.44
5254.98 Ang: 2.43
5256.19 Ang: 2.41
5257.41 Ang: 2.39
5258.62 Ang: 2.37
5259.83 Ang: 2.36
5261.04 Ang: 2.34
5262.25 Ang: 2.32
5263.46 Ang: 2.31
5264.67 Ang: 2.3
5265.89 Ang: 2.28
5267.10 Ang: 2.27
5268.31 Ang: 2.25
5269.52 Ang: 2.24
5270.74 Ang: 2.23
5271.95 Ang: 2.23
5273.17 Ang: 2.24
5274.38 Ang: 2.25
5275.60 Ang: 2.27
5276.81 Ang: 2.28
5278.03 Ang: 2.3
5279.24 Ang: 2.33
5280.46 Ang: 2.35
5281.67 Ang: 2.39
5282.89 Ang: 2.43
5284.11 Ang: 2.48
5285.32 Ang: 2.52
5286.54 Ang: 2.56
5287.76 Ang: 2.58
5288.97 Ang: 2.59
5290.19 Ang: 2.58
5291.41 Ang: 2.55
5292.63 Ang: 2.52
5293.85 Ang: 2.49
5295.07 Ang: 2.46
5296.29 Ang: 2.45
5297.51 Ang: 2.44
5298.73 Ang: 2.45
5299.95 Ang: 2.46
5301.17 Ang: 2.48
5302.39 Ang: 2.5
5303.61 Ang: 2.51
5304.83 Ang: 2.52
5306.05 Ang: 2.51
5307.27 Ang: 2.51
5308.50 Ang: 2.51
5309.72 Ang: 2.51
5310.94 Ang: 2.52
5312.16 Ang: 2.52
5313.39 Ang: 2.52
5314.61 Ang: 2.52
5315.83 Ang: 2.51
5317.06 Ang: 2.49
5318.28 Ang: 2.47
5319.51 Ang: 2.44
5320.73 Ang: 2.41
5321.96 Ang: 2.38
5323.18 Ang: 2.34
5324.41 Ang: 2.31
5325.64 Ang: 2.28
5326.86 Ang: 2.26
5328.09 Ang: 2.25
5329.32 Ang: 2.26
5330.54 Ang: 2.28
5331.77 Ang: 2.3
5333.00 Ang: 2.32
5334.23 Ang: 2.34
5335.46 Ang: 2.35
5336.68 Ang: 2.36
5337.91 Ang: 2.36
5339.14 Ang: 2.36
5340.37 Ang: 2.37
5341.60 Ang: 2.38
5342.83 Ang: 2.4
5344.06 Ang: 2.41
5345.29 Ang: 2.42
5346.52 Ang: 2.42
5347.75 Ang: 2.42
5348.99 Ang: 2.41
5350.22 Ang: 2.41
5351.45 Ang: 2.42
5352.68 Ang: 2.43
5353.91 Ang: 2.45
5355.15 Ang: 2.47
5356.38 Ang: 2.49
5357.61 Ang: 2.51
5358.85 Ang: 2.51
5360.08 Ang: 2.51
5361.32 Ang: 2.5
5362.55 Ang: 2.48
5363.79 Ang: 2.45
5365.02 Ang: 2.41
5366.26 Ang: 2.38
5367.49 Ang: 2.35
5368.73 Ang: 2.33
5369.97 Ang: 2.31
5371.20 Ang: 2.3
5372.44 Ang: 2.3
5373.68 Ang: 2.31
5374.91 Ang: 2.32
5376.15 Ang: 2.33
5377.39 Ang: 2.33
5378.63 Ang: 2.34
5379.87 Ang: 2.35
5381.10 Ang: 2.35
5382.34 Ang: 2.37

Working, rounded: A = 2.47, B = 2.50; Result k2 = 2.227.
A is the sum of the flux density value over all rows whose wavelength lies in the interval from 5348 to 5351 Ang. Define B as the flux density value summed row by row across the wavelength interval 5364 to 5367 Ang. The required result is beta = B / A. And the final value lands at 0.99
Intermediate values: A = 4.82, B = 4.79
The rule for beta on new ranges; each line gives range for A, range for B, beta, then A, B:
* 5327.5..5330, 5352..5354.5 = 1.08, 4.51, 4.88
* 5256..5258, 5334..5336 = 0.98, 4.80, 4.69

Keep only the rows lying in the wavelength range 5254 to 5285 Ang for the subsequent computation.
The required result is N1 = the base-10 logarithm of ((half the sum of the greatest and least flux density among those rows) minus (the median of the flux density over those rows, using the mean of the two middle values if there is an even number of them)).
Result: -1.3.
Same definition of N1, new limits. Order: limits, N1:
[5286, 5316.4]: -2.3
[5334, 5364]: -2.3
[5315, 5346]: -1.7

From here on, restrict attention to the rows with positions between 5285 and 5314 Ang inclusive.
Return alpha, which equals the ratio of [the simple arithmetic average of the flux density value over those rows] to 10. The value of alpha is 0.251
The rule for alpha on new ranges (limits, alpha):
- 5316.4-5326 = 0.239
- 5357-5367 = 0.247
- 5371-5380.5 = 0.232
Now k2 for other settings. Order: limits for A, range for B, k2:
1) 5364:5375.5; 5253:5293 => 2.171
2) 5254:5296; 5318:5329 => 2.173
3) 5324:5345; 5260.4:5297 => 2.170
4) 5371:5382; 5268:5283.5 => 2.149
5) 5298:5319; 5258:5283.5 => 2.191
